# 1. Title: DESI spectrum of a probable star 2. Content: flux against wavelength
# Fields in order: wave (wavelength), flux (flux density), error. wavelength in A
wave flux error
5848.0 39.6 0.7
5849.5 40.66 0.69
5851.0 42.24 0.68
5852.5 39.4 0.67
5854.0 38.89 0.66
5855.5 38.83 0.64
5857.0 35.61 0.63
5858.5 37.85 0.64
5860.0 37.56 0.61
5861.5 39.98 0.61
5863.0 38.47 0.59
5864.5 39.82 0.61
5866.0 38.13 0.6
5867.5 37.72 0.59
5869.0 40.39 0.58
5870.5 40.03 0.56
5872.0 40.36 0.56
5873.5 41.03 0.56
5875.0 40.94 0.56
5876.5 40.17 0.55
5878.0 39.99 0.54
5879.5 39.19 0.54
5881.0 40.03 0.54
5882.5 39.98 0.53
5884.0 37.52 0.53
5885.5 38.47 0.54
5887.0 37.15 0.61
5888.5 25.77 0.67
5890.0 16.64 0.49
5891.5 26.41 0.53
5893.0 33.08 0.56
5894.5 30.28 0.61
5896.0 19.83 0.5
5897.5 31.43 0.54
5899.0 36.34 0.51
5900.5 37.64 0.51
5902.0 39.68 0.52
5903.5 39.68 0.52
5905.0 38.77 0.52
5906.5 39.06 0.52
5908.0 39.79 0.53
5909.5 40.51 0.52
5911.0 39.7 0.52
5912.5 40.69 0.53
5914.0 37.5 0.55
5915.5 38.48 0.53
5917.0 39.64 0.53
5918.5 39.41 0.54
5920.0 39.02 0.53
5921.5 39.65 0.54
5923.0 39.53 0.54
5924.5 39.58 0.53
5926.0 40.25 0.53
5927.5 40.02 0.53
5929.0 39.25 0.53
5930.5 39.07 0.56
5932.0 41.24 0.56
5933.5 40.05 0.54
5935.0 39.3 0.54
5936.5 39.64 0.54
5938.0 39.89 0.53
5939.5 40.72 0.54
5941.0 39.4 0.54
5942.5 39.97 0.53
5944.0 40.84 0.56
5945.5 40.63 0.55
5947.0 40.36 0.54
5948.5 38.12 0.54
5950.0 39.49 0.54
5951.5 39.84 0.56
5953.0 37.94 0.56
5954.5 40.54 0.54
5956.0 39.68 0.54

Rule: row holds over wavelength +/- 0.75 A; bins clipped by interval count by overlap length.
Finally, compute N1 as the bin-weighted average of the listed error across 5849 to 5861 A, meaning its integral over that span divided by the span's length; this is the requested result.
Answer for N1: 0.651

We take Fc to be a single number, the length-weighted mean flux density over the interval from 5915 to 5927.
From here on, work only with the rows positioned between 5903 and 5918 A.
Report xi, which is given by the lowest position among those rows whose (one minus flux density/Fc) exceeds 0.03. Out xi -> 5914.0 A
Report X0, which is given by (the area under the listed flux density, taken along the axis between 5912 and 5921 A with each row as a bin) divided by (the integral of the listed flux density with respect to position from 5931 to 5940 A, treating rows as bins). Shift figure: 0.98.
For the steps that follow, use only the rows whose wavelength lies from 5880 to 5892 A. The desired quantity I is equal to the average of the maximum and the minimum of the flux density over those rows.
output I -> 28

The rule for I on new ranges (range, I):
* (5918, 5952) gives 40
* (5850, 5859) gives 39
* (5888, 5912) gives 29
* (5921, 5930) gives 40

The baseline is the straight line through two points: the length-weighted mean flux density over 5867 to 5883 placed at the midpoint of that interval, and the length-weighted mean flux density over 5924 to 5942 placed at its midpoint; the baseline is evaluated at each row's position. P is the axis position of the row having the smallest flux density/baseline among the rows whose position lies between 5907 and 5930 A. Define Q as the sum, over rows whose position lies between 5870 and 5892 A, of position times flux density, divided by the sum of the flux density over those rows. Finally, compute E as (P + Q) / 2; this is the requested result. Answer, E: 5897.0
